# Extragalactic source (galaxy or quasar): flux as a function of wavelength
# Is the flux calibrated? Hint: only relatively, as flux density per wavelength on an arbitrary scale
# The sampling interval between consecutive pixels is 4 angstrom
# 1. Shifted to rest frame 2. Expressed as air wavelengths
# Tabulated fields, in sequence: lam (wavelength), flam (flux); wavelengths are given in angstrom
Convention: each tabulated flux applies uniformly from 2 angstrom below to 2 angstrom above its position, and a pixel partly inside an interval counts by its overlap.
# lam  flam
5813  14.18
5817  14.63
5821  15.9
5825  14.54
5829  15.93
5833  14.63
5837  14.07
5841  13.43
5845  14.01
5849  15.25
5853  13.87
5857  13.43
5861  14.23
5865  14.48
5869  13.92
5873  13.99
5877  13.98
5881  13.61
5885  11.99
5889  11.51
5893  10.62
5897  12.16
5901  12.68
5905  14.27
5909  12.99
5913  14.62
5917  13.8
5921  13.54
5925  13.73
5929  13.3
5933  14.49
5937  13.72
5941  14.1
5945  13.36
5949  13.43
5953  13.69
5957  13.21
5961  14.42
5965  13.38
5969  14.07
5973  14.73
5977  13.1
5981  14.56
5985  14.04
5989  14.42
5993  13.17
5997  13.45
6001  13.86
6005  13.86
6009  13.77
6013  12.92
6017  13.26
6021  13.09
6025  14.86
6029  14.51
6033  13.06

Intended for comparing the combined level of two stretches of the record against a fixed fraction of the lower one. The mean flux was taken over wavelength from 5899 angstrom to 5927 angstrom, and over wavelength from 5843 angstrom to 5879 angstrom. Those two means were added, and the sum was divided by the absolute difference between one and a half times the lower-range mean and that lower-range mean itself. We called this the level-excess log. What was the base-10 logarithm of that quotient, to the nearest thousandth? 0.595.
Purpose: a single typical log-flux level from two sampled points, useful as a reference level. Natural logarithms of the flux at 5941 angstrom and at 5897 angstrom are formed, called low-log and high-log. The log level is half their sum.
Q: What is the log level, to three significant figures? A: 2.57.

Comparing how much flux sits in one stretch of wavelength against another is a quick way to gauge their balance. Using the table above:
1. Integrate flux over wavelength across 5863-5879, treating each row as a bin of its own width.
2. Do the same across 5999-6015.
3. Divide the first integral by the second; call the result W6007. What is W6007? 1.04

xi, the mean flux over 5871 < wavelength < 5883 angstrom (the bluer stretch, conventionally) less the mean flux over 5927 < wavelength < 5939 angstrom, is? 0.0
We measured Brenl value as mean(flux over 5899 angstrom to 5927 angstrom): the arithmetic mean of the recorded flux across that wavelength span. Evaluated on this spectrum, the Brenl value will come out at 13.7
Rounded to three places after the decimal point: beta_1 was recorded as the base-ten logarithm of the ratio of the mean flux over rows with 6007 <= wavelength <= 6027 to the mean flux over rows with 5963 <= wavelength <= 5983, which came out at -0.012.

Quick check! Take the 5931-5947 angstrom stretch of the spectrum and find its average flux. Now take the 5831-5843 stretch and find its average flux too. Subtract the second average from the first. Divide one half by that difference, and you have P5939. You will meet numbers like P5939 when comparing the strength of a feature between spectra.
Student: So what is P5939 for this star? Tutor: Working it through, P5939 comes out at -4.0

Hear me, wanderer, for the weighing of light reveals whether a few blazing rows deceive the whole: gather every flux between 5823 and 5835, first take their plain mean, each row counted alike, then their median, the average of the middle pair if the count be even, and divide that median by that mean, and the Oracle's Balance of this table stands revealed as 0.97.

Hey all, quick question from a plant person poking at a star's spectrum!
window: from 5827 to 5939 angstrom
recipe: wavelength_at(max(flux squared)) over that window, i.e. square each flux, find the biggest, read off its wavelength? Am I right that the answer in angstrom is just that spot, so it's 5829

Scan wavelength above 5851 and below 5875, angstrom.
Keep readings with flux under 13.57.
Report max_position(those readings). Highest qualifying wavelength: 5857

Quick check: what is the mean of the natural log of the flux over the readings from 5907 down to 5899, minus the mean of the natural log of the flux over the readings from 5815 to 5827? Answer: -0.11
